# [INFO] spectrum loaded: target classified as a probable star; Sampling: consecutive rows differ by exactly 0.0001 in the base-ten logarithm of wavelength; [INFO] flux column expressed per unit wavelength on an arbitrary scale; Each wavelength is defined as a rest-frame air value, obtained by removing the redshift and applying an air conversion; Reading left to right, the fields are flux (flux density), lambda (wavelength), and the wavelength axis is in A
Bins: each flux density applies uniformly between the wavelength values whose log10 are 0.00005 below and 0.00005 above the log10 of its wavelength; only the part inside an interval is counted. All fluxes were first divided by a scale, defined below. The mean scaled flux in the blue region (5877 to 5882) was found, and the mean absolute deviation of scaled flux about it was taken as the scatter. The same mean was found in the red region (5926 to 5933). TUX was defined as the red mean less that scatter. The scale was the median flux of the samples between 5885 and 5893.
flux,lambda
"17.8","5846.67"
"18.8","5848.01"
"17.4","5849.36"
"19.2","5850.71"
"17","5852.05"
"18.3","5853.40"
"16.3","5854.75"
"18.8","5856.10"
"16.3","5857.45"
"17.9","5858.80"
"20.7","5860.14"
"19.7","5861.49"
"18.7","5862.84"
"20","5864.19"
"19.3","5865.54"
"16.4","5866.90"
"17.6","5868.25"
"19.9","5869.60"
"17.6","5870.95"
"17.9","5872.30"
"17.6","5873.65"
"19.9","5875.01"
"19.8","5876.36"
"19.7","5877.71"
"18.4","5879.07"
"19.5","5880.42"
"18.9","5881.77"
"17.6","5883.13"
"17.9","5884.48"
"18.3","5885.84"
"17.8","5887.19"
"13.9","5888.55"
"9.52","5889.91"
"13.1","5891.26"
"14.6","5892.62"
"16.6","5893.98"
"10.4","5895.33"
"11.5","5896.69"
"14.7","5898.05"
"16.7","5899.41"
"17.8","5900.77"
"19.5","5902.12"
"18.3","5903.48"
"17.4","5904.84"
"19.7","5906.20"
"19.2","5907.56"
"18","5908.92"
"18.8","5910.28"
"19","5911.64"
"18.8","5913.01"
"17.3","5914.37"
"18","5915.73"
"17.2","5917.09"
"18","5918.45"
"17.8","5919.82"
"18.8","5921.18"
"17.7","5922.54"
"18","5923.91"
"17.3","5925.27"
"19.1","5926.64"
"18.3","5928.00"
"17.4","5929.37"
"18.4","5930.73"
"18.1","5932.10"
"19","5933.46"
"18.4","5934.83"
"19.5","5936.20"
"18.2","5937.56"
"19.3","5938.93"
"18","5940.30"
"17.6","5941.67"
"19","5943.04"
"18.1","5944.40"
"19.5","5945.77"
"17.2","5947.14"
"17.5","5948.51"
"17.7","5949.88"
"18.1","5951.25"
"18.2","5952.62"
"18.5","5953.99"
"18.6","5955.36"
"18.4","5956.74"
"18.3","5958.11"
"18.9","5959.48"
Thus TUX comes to 1.25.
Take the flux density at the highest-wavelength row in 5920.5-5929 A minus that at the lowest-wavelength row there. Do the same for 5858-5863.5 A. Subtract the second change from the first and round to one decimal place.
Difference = -1.3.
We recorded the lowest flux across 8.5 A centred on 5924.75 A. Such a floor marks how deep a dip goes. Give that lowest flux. 17.3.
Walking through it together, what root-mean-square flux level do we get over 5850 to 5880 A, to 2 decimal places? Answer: 18.54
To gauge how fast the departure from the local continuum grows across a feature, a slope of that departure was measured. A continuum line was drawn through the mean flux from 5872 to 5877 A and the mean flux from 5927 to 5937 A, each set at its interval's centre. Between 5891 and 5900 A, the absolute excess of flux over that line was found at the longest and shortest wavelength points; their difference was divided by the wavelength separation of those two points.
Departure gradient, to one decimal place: -0.4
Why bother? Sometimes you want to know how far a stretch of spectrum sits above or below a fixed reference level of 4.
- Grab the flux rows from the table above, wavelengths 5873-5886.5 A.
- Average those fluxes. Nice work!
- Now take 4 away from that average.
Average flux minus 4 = 14.8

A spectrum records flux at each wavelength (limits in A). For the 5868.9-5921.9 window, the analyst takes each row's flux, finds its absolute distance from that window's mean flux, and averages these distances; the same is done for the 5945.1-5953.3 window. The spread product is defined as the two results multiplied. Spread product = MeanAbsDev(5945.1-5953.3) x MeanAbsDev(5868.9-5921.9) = 1.0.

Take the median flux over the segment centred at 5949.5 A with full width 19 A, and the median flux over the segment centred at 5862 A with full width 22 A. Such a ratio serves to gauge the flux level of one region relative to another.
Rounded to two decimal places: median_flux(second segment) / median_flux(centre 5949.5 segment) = 1.00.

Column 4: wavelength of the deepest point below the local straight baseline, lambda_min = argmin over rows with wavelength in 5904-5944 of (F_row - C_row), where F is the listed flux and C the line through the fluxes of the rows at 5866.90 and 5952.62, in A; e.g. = 5941.67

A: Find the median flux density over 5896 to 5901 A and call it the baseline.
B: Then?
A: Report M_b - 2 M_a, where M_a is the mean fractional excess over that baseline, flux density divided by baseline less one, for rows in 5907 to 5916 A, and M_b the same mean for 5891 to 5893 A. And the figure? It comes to -0.47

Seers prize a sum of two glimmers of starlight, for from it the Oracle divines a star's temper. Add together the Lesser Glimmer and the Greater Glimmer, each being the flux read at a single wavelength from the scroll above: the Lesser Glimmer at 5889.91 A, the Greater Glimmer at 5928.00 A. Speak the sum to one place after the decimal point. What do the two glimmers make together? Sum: 27.8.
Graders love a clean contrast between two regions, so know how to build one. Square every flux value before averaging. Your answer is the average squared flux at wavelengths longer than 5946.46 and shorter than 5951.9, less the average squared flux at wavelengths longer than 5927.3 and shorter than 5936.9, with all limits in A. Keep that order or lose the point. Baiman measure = -30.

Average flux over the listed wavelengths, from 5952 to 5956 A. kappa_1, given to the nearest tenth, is 18.4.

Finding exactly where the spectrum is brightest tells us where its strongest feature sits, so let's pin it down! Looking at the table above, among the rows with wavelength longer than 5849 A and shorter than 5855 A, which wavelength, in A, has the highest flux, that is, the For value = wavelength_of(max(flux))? 5850.71 A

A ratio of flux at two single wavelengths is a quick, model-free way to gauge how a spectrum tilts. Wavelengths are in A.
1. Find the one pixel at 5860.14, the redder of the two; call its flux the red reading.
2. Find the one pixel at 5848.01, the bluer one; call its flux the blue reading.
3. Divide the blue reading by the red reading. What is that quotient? 0.91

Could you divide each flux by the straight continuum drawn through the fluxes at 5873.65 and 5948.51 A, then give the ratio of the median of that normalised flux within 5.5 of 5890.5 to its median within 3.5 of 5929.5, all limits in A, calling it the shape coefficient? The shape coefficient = 0.78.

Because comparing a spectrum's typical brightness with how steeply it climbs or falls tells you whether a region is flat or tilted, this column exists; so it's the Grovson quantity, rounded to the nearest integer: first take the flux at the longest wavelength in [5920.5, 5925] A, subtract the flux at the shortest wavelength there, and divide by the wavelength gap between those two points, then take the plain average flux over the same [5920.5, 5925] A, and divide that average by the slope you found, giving -62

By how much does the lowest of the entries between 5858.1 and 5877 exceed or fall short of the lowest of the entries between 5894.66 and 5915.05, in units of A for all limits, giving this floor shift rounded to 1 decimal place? 6.0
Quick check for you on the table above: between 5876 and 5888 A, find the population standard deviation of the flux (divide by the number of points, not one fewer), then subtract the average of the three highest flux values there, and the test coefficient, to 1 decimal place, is -18.9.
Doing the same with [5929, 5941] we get -18.6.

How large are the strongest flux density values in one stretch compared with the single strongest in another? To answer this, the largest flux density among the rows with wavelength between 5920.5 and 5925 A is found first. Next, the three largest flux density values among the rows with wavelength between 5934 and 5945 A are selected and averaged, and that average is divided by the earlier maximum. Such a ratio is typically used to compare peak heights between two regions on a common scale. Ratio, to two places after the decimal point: 1.02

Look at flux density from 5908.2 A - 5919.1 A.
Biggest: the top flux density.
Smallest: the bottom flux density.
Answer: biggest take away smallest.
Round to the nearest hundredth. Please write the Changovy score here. 1.80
